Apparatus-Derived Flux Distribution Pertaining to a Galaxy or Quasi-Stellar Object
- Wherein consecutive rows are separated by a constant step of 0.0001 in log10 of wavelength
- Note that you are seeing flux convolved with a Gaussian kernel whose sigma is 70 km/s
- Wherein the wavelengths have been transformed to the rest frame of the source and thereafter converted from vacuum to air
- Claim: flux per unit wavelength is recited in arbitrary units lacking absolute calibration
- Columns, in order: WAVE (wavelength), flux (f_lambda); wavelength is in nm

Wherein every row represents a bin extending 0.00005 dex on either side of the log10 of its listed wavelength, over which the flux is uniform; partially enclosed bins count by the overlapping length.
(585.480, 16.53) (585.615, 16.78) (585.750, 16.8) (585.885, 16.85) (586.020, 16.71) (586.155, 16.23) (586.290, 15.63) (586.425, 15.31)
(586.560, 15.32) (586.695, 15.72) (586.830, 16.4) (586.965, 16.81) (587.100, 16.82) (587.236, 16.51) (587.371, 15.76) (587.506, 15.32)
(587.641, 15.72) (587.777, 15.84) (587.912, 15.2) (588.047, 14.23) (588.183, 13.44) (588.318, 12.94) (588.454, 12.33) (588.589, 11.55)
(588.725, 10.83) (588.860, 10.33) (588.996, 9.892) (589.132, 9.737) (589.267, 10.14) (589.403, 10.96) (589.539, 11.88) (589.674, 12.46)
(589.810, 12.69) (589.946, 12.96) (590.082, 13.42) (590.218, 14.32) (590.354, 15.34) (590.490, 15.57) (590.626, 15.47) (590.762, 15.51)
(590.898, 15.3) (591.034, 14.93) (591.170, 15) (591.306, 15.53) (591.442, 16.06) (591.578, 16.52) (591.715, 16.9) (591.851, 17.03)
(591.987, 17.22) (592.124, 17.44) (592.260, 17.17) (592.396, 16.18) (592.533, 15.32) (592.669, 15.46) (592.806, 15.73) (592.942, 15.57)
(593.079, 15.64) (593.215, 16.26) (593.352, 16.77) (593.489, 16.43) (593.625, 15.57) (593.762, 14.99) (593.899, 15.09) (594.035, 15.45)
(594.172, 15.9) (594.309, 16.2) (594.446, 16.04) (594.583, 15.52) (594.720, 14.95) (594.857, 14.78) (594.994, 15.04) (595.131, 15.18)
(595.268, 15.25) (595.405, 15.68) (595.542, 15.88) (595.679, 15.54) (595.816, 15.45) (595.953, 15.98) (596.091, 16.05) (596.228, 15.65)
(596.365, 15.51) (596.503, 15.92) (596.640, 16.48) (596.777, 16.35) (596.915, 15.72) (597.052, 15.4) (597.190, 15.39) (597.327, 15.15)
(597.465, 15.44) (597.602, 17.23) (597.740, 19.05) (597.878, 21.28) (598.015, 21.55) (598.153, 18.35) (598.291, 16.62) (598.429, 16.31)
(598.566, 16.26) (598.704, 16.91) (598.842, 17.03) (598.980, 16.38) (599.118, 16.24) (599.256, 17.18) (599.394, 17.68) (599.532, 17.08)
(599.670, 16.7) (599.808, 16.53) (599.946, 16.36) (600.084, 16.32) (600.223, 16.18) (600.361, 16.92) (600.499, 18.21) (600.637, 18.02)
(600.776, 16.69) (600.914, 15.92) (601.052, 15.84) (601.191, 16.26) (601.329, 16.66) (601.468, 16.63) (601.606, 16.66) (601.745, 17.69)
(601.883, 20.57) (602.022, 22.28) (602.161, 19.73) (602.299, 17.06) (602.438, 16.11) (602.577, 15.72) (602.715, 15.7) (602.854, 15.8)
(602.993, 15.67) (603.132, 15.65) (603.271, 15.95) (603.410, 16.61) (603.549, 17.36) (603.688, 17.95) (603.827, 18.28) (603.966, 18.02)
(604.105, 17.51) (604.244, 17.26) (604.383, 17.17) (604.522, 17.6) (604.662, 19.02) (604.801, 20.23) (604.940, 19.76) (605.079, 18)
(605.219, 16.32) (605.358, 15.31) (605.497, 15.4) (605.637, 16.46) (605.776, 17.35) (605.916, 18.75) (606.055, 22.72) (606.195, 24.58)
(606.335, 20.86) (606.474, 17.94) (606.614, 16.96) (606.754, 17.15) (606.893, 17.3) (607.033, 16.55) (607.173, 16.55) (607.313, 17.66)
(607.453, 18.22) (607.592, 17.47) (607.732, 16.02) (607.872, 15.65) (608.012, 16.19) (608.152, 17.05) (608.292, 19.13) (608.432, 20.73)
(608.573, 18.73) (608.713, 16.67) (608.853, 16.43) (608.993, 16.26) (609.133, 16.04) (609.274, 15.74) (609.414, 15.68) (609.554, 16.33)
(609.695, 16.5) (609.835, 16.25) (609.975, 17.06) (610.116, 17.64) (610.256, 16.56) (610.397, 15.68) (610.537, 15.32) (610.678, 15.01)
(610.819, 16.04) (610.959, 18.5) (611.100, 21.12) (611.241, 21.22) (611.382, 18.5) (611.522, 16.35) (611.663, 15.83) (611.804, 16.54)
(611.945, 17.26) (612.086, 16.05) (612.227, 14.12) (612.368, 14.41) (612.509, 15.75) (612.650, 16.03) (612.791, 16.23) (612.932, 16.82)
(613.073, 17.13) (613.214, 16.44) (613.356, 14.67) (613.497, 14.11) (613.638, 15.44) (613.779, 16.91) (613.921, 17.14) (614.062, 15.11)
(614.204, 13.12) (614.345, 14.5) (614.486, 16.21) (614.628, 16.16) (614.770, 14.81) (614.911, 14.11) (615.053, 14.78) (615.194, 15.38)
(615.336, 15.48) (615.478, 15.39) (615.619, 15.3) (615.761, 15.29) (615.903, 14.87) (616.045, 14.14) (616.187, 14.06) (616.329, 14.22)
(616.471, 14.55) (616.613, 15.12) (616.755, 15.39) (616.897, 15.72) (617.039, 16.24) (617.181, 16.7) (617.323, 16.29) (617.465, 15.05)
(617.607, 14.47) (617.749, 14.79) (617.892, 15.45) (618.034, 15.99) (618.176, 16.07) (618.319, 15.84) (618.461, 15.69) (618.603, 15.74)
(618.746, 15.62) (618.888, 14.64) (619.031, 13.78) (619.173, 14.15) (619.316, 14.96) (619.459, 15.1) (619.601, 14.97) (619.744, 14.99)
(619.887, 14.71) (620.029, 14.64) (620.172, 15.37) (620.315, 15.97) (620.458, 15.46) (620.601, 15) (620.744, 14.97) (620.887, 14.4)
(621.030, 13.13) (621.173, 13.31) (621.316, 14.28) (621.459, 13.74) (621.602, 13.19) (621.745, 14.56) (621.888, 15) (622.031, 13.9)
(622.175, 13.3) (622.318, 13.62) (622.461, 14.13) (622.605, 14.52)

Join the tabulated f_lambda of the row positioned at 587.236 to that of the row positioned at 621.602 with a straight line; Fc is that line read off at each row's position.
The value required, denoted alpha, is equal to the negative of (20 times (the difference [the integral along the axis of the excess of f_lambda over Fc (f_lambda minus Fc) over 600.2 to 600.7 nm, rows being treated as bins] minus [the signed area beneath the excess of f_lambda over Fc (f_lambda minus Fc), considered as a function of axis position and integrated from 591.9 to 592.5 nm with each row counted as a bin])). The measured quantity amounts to -12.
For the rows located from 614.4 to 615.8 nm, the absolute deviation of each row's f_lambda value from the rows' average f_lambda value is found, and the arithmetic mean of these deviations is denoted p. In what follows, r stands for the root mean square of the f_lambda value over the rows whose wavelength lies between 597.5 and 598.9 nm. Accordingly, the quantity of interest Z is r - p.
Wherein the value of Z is 17.7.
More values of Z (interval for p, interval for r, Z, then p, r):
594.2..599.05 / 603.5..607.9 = 17.0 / 1.01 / 18.0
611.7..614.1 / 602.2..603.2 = 15.1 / 0.90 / 16.0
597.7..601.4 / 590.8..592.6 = 15.2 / 1.02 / 16.2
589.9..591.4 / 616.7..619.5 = 14.7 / 0.70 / 15.4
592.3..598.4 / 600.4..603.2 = 16.4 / 0.88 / 17.2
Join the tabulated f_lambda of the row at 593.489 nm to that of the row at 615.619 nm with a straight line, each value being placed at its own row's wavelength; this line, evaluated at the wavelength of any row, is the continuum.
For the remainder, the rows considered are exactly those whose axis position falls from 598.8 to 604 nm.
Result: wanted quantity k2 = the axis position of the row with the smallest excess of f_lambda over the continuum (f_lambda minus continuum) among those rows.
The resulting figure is 603.132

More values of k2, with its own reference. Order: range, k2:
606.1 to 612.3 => 612.227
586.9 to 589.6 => 589.132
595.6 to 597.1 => 595.816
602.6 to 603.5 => 603.132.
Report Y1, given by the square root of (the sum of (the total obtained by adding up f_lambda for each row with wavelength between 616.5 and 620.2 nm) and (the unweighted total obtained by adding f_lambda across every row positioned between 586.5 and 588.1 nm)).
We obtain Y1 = 24.2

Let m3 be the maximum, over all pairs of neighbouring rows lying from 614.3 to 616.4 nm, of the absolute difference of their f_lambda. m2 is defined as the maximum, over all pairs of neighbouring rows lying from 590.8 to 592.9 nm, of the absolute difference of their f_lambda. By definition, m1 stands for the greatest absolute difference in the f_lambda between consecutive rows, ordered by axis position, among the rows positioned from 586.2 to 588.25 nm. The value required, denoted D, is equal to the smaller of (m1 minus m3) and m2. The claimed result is -0.74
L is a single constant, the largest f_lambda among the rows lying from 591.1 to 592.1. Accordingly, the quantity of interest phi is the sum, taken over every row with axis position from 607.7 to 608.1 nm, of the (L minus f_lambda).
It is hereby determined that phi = 4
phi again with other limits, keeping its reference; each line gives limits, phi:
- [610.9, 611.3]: -9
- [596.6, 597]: 3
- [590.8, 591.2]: 6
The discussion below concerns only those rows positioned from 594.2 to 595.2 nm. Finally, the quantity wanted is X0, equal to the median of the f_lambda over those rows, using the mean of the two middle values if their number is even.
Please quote 15.2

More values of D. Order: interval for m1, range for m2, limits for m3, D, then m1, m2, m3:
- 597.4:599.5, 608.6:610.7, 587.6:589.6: 1.08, 3.2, 1.1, 0.97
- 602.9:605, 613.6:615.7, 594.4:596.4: 0.85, 1.4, 2.0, 0.57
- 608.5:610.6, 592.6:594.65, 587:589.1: 0.86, 2.1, 0.9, 0.97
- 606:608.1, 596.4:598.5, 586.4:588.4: 2.75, 3.7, 3.2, 0.97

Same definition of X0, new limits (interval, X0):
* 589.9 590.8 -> 15.3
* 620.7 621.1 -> 14.4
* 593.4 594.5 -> 15.7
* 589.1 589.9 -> 11.4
